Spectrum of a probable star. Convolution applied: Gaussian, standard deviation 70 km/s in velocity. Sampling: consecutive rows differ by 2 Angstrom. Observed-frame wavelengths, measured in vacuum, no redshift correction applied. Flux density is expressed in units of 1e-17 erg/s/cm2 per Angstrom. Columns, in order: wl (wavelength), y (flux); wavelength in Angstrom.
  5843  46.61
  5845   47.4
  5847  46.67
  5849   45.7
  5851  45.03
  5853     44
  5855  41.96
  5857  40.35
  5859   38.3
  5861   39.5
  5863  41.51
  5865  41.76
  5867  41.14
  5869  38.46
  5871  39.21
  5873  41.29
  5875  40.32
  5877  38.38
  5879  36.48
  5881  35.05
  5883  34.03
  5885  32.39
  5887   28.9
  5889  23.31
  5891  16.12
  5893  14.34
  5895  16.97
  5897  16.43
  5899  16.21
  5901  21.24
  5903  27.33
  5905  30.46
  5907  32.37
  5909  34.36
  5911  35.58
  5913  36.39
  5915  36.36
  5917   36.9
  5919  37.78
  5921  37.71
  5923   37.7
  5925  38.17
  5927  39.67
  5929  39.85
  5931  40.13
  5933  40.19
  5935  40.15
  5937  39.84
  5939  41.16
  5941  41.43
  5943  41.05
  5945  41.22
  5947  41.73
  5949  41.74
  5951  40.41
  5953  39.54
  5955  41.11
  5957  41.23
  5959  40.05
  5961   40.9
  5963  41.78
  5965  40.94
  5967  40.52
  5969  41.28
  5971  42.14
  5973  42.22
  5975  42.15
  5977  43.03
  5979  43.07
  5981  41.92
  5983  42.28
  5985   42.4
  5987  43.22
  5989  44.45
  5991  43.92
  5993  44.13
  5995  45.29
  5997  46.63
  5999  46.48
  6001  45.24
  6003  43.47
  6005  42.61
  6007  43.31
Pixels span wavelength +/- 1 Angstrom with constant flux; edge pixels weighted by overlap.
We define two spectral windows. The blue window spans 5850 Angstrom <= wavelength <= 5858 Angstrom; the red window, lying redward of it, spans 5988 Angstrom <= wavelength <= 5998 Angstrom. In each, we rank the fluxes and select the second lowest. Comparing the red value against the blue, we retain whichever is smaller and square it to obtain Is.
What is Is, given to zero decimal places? 1761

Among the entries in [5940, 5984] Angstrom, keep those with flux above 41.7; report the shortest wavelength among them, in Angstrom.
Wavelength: 5947 Angstrom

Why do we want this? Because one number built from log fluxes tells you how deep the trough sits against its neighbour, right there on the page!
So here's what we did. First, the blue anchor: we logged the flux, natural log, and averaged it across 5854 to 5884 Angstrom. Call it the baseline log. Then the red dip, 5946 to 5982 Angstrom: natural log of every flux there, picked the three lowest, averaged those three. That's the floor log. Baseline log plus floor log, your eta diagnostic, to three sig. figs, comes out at 7.36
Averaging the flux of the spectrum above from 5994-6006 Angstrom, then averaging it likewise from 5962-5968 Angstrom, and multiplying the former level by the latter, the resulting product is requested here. 1847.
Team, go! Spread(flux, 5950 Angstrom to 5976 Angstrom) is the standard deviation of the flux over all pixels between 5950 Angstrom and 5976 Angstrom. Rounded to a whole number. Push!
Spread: 1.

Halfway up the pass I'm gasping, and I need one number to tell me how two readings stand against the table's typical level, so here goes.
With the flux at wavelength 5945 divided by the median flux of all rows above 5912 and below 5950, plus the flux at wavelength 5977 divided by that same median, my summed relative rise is 2.11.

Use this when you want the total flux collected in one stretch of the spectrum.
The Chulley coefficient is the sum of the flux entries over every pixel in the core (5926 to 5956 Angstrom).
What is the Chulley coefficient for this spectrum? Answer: 609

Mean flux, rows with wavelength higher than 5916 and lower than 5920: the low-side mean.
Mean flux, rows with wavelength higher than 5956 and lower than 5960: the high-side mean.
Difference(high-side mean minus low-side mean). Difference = 3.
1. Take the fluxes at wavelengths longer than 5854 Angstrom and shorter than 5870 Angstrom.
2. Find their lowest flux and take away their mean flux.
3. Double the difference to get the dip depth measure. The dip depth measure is -4.1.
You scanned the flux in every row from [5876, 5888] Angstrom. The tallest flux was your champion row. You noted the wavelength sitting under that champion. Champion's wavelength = 5877 Angstrom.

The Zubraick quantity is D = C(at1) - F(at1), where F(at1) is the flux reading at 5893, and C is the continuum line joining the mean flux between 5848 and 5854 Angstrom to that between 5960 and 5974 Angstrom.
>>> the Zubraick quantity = 29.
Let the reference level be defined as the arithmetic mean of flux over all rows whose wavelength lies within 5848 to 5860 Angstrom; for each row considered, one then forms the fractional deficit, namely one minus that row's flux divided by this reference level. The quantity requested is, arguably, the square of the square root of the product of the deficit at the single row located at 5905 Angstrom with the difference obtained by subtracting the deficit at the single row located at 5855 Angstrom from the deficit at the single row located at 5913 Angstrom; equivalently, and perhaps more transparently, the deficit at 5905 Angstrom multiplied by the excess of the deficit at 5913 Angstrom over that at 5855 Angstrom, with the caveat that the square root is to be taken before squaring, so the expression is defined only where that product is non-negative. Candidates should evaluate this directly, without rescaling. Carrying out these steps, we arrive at 0.04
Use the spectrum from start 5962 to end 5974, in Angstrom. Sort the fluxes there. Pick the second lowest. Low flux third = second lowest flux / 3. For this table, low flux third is 13.6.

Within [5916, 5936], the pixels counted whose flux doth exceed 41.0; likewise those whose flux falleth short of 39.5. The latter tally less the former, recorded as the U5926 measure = 5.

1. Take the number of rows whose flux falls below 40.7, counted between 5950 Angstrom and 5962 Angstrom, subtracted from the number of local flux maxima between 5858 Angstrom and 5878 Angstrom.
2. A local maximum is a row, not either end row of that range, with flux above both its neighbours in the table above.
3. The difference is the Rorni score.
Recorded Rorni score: -1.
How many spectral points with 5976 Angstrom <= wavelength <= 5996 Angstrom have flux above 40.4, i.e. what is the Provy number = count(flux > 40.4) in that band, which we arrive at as 10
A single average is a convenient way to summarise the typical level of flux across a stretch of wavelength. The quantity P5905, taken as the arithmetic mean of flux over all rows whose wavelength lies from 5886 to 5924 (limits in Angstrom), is 28.2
